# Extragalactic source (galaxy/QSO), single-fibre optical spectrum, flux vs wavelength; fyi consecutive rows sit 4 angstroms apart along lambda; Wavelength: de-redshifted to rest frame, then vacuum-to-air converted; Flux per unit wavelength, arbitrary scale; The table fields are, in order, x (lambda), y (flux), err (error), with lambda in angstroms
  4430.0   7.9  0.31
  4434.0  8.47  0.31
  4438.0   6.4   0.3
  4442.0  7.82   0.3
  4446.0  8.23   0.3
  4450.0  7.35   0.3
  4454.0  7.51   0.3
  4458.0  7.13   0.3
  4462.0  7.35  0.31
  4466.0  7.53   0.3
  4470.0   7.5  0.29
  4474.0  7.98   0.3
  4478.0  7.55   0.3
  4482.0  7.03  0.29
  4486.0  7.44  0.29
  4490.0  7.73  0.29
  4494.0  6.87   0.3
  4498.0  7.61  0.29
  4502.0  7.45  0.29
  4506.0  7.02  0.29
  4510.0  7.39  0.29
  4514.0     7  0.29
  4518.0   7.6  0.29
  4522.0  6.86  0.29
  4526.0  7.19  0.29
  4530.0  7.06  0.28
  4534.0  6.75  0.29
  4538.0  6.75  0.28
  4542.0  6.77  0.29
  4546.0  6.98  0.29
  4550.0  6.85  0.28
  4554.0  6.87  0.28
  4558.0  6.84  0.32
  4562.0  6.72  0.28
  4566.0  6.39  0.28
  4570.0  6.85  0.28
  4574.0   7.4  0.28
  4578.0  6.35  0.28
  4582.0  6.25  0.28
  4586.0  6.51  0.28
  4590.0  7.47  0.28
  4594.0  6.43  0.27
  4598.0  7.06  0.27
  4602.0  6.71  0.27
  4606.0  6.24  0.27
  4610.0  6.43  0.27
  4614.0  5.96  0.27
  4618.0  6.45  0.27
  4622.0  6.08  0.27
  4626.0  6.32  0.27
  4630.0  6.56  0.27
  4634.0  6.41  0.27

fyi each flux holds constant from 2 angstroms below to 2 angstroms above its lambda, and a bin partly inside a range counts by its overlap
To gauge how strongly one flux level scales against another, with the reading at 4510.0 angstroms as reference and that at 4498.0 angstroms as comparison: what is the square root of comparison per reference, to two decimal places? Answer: 1.01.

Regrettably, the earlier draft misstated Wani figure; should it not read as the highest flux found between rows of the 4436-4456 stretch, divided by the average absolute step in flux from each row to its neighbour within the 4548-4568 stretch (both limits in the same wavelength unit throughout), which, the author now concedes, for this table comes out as 66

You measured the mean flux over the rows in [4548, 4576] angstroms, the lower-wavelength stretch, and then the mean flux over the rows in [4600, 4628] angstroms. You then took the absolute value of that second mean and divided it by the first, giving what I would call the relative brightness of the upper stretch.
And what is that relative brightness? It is 0.922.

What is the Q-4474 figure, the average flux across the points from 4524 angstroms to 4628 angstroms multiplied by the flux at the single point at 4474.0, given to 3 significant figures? 53.3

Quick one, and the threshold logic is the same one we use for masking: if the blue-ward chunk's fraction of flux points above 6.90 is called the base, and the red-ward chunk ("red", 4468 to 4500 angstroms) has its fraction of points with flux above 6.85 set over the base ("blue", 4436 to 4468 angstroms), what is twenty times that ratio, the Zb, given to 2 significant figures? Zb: 23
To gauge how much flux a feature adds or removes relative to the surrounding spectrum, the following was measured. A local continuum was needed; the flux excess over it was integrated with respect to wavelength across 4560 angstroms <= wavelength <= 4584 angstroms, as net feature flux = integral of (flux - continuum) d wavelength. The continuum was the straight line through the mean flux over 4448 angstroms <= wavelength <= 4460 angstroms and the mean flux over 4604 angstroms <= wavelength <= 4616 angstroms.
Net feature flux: 4.3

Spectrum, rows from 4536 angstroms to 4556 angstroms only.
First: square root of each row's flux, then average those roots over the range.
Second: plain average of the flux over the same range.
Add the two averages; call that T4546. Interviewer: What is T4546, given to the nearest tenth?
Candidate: 9.5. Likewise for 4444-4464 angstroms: 10.3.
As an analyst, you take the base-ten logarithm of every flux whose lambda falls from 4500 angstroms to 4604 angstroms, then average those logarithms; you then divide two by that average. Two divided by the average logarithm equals 2.39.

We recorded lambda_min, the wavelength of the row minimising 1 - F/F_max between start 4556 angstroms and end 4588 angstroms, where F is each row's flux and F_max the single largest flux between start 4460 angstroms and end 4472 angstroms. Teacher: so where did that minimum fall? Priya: 4574.0 angstroms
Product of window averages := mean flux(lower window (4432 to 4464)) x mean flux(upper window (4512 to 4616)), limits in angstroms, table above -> 51.1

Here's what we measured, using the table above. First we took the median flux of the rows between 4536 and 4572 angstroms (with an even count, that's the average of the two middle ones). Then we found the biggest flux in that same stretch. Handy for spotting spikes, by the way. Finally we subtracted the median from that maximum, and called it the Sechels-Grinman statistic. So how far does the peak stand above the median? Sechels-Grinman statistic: 0.14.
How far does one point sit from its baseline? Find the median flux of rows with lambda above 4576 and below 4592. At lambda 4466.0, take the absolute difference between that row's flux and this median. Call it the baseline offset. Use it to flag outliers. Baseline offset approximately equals 1.10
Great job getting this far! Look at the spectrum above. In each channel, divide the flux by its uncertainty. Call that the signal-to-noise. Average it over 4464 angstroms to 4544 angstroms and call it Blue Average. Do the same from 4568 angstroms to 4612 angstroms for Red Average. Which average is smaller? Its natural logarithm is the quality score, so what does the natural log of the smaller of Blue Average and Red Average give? 3.19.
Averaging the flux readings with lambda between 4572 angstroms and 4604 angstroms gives 6.77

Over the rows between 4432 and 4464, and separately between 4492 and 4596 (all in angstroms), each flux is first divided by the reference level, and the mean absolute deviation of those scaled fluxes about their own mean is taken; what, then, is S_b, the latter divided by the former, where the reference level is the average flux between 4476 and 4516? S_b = 0.63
